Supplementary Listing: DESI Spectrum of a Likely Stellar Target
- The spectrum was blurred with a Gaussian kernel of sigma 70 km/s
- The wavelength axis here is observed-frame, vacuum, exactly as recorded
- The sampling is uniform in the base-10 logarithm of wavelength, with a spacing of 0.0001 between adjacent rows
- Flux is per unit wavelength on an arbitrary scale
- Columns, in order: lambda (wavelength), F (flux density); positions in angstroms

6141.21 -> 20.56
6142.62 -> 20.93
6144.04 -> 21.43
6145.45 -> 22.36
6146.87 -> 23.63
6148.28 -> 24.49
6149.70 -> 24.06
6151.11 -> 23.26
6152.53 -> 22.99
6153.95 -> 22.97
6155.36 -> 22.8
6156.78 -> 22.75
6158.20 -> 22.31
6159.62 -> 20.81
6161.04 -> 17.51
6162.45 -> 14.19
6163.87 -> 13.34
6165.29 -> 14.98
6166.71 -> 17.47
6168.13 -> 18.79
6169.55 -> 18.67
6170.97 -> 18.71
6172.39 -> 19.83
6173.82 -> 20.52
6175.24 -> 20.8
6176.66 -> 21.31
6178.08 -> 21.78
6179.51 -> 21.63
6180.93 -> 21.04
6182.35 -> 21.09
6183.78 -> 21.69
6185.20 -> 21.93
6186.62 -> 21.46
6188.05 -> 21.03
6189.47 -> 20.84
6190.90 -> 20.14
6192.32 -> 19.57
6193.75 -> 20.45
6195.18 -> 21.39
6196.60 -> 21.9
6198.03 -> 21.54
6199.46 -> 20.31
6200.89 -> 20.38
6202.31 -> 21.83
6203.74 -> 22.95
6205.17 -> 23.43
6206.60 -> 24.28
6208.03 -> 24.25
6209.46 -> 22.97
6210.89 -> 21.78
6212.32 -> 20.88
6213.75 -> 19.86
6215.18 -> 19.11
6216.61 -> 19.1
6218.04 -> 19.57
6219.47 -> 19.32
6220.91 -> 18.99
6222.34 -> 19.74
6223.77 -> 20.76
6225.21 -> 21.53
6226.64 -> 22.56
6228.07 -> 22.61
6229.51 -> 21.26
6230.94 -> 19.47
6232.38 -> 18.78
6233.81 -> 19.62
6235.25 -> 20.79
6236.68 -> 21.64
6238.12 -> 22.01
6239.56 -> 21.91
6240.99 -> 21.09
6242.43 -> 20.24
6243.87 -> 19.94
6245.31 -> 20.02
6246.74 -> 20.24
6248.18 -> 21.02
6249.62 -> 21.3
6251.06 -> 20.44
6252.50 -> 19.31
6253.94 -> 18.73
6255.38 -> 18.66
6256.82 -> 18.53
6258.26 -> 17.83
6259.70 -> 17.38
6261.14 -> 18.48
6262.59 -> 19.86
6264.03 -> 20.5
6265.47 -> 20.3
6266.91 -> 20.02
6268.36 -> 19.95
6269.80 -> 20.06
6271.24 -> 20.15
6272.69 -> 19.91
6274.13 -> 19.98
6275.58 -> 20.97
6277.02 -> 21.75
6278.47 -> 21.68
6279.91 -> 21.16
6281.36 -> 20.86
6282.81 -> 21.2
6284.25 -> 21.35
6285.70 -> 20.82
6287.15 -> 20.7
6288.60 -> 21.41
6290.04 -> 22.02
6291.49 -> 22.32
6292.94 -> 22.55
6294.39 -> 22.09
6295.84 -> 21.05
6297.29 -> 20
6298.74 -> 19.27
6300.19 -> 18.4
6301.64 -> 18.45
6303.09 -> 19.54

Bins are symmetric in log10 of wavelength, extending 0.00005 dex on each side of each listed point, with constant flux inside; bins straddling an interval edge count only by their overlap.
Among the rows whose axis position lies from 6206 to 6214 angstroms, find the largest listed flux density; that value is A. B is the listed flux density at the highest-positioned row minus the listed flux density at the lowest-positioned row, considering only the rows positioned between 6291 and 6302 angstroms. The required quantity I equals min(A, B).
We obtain -3.9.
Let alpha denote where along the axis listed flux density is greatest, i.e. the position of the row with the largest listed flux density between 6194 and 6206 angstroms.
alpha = 6205.17 angstroms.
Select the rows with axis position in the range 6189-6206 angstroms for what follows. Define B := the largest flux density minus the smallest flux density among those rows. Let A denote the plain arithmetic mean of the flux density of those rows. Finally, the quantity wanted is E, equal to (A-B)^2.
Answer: 302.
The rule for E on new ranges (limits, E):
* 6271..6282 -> 360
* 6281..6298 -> 354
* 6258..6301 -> 234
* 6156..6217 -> 91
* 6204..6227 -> 251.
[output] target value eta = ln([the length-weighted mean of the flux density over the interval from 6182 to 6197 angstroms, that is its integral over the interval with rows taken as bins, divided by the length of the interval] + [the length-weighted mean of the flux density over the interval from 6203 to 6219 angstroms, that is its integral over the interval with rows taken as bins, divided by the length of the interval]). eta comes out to 3.753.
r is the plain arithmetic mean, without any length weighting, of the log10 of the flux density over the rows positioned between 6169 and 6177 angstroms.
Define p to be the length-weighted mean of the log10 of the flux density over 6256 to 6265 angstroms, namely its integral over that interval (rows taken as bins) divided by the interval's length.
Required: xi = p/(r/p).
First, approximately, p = 1.27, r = 1.30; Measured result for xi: 1.25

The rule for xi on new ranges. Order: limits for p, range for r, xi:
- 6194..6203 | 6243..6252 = 1.34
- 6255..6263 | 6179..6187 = 1.20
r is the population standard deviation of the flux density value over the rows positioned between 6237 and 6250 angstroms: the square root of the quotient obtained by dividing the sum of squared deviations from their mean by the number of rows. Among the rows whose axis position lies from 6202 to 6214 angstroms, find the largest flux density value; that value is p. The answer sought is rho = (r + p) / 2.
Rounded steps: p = 24.28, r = 0.75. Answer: 12.5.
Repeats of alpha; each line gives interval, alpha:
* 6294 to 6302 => 6294.39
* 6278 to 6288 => 6278.47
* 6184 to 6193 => 6185.20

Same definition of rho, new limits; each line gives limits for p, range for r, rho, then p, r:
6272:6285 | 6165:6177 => 11.8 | 21.75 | 1.84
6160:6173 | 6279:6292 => 10.2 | 19.83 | 0.51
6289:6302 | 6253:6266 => 11.8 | 22.55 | 1.02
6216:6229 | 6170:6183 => 11.8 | 22.61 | 0.91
